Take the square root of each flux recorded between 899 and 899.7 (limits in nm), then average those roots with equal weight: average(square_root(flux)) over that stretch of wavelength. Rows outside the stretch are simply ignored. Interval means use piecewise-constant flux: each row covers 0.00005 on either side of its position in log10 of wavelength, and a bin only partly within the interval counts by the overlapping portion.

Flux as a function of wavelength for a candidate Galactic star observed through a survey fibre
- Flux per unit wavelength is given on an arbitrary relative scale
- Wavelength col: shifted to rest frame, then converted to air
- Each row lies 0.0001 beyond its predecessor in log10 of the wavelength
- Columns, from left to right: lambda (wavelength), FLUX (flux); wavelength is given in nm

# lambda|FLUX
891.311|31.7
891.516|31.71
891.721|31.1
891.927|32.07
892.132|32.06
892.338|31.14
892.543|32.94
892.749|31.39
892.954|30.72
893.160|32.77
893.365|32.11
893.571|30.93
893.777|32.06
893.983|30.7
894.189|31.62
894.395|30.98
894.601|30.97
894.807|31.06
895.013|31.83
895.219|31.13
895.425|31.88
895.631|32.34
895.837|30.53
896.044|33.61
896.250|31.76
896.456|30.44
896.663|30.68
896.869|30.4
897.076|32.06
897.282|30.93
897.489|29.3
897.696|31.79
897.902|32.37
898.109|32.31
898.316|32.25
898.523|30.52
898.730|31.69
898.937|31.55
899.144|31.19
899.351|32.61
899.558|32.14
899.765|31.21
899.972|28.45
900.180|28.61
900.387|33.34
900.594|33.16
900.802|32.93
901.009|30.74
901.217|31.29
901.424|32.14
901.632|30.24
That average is 5.65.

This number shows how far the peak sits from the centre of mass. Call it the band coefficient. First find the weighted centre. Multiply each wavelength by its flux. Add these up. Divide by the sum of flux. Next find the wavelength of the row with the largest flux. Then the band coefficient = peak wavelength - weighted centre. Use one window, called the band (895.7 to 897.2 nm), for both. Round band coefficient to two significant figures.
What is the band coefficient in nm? -0.41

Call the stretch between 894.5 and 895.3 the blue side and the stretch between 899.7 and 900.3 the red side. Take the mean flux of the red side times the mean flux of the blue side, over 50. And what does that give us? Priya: 18.4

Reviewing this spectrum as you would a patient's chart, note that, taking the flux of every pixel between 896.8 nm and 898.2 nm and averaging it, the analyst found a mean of 31.3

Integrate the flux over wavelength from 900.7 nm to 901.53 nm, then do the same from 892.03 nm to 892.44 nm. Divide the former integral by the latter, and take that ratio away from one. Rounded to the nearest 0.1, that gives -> -1.0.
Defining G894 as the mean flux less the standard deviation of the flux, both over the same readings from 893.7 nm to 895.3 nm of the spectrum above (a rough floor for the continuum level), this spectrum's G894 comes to 30.8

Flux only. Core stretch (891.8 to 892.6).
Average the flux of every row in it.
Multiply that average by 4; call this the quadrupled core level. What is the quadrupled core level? 128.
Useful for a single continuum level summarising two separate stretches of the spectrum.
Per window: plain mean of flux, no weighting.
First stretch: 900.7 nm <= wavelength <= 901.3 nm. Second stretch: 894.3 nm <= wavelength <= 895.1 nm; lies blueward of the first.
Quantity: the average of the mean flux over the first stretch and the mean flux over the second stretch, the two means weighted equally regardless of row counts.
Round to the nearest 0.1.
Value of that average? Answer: 31.4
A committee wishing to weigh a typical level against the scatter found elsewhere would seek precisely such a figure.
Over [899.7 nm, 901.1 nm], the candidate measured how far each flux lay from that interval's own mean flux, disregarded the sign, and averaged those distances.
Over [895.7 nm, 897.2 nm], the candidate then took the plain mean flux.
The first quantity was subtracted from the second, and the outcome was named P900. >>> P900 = 29.7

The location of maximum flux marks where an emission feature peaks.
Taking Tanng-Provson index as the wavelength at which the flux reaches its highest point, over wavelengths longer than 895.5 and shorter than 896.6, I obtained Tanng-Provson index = 896.044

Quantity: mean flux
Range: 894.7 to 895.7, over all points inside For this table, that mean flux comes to 31.6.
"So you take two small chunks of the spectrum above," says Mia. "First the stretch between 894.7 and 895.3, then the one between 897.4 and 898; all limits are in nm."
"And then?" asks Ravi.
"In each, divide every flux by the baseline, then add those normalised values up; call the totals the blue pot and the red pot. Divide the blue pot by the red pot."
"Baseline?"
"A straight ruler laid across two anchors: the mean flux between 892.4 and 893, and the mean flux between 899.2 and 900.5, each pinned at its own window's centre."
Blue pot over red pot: 0.998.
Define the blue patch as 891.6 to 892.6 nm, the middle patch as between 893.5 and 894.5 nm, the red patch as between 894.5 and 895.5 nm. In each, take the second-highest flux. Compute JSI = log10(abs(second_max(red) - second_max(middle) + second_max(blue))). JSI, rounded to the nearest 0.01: 1.51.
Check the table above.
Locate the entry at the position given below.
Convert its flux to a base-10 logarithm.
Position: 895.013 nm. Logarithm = 1.50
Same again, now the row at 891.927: 1.51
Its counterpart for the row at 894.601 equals 1.49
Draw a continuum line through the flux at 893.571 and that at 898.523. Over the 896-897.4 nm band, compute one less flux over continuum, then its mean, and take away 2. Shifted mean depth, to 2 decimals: -2.02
